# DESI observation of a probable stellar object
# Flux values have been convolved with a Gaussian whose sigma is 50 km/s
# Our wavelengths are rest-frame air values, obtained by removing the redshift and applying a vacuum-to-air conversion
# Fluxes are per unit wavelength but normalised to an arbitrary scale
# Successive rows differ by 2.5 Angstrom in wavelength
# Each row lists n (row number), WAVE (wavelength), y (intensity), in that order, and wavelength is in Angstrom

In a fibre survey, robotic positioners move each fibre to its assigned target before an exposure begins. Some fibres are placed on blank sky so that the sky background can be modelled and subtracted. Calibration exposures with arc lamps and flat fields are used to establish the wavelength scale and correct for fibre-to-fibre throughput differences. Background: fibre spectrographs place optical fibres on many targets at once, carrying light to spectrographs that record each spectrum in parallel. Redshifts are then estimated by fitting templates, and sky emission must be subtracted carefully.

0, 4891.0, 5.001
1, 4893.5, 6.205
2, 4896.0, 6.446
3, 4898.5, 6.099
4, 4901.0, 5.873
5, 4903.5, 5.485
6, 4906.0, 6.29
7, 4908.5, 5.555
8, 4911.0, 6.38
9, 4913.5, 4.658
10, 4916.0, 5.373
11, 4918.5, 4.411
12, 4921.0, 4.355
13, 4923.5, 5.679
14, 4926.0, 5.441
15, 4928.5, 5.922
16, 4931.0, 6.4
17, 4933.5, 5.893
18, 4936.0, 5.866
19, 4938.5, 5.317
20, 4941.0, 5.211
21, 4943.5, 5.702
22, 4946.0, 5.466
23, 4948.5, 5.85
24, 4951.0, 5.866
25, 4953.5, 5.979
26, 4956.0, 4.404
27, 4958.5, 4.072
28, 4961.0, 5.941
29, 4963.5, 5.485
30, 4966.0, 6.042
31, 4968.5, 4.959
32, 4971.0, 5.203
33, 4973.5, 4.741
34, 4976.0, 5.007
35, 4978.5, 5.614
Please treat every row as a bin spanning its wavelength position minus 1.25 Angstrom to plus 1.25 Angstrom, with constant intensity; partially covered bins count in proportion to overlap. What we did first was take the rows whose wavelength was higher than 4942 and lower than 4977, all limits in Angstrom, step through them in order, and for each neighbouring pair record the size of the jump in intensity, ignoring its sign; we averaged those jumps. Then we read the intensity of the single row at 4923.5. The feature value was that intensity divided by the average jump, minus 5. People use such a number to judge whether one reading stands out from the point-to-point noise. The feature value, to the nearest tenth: 4.7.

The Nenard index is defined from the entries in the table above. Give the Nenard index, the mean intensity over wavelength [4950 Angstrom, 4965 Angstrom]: 5.29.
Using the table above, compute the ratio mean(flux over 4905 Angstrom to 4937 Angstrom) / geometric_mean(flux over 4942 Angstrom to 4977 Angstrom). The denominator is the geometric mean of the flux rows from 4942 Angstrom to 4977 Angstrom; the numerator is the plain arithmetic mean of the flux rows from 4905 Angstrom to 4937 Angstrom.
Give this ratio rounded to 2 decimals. 1.05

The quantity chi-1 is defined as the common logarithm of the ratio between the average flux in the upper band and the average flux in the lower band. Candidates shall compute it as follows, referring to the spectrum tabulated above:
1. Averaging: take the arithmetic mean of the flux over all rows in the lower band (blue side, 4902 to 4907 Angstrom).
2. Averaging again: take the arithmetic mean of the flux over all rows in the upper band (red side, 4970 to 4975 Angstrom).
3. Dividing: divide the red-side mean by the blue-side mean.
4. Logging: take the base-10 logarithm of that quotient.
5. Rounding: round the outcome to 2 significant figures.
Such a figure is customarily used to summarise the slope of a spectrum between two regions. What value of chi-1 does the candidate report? -0.073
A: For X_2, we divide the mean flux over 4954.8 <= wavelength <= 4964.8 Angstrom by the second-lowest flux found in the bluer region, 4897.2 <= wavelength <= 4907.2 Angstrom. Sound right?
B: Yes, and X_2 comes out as 0.85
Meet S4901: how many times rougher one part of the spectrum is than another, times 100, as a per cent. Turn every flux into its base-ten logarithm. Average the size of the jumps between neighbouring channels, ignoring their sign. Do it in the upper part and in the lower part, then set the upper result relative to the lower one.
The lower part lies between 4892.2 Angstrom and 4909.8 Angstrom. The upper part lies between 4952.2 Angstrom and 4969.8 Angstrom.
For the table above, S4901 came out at 247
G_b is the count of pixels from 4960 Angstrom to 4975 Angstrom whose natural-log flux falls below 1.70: 3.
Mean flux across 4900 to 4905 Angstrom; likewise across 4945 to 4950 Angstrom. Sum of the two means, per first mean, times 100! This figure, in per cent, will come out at 200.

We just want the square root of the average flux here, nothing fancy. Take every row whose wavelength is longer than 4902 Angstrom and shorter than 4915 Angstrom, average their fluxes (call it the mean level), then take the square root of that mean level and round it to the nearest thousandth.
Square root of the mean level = 2.382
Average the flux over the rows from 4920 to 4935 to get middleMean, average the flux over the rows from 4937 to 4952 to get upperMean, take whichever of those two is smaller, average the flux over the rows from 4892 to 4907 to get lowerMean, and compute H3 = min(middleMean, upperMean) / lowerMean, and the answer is 0.92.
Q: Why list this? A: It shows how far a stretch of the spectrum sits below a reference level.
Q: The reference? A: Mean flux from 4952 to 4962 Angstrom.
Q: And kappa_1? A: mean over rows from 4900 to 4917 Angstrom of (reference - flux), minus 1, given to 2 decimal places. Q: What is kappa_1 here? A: -1.56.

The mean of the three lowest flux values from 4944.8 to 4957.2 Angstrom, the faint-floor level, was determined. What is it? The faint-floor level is 5.24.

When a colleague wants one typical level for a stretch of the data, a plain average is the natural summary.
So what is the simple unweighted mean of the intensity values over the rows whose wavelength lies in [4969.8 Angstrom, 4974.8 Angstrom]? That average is 4.97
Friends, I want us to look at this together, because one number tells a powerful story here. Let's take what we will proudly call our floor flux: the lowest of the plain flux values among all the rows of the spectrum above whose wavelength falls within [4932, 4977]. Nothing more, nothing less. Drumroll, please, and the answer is 4.072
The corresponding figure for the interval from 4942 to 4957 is 4.404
